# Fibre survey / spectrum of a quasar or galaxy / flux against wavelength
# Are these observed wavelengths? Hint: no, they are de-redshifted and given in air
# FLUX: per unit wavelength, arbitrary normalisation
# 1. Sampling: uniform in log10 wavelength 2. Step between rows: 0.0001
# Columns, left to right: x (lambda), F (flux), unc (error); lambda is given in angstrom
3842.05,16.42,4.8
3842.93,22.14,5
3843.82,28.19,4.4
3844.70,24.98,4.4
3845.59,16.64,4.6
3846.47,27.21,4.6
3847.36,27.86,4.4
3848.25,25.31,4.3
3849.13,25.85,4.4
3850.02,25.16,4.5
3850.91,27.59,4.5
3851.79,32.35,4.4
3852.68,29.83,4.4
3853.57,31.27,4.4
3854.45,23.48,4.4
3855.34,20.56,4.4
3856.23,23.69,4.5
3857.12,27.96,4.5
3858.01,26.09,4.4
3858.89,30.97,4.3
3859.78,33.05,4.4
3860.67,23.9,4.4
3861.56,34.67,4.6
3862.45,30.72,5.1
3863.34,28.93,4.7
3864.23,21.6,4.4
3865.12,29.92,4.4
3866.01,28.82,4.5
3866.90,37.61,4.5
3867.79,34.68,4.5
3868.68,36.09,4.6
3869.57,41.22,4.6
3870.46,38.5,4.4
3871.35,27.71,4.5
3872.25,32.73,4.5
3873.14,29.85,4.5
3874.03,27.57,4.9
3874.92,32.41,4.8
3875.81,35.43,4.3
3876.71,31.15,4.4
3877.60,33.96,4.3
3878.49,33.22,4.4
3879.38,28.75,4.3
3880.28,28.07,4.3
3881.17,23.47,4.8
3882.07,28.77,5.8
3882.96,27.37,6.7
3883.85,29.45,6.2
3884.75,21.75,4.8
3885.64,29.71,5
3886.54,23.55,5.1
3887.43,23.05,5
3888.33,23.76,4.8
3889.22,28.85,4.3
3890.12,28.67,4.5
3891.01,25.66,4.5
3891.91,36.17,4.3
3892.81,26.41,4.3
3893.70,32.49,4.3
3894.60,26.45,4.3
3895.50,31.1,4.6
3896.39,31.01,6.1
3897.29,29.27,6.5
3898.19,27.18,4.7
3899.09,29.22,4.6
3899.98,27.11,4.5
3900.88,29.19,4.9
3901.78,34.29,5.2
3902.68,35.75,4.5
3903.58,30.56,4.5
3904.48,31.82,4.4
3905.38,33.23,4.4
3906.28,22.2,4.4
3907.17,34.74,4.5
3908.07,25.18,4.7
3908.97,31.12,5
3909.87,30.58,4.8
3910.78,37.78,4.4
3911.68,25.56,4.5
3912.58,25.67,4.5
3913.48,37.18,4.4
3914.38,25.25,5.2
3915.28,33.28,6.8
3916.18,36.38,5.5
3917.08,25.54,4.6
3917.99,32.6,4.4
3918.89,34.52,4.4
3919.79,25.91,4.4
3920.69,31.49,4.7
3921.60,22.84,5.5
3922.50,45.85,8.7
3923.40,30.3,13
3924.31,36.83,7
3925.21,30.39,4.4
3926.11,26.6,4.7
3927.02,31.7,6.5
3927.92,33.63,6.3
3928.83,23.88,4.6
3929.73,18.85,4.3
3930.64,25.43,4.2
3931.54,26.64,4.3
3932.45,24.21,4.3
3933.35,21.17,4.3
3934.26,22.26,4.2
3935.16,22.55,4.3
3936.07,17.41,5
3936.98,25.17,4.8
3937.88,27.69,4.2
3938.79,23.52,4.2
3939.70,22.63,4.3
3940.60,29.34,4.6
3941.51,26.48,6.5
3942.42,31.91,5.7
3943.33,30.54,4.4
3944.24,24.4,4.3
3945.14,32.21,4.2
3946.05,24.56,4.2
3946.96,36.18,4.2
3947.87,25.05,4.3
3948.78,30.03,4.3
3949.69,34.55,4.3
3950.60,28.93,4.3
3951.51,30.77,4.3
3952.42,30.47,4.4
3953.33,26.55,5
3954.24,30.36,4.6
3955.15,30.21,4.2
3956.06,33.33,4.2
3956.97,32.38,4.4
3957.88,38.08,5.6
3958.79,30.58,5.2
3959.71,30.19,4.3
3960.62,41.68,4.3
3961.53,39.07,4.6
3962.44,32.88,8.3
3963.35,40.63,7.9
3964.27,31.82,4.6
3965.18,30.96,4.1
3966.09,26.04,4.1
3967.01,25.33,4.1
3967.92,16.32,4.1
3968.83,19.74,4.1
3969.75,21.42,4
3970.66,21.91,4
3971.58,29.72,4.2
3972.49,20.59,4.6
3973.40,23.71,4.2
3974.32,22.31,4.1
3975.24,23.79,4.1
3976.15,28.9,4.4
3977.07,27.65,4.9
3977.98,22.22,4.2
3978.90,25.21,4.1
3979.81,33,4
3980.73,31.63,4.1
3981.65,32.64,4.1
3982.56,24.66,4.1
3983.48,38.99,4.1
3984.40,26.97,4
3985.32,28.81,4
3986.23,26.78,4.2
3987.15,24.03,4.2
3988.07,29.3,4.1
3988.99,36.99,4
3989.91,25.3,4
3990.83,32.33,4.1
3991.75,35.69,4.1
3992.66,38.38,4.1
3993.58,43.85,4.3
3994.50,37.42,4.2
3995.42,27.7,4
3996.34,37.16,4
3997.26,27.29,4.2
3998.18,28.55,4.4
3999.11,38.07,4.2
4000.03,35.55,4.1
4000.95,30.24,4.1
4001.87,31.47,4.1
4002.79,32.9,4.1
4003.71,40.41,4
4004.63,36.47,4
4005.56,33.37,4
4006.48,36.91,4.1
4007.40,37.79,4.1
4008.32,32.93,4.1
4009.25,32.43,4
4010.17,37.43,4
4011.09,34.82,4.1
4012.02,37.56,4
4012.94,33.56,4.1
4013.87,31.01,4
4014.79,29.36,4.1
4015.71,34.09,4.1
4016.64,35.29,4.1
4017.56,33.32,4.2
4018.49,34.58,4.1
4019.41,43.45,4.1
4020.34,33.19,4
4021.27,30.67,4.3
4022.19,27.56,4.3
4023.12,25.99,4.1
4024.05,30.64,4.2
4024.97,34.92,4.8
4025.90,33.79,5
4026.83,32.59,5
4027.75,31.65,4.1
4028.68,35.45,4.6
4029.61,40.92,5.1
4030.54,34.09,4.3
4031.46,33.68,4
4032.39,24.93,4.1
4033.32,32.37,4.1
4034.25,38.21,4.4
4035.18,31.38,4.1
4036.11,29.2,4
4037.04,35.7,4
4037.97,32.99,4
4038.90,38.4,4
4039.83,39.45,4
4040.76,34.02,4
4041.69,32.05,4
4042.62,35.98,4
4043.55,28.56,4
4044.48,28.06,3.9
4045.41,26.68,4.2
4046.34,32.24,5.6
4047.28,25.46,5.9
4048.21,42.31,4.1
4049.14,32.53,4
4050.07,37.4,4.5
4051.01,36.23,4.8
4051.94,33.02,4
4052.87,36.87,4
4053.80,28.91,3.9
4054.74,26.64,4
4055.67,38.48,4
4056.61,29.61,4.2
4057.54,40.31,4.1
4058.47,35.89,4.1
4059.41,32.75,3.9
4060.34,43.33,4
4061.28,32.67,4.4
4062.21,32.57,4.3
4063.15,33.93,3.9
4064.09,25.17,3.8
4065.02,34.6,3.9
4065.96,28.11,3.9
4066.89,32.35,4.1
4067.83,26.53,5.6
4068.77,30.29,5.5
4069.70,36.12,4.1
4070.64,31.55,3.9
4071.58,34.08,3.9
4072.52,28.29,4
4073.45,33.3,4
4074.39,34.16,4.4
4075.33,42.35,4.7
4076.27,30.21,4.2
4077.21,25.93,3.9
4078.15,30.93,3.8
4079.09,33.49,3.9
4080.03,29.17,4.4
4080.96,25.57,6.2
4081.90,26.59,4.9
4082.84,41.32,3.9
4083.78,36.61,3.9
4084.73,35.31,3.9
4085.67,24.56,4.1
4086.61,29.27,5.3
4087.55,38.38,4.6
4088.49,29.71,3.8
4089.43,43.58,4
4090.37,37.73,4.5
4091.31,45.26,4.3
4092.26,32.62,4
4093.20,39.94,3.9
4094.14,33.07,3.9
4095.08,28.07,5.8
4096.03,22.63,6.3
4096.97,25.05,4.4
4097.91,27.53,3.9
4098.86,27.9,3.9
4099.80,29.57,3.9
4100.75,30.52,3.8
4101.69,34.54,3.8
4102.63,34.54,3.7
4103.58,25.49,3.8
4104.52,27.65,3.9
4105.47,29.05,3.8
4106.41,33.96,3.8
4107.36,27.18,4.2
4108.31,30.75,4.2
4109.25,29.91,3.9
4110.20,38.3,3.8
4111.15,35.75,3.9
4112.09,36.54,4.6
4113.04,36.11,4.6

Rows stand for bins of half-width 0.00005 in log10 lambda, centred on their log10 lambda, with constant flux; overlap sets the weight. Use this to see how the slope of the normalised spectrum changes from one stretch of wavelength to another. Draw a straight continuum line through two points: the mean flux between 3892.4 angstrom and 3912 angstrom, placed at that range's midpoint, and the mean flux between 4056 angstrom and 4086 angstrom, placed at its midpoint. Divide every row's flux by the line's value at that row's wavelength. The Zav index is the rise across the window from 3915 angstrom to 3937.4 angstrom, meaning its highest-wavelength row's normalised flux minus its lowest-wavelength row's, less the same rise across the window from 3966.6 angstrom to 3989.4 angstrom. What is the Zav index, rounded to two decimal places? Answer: -0.64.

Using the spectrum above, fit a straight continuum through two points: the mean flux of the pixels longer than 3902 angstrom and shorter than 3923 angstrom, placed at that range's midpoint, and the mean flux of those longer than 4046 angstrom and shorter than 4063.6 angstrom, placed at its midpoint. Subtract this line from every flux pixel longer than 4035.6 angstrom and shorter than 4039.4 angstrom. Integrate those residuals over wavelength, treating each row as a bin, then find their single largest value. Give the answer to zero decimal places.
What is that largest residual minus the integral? 4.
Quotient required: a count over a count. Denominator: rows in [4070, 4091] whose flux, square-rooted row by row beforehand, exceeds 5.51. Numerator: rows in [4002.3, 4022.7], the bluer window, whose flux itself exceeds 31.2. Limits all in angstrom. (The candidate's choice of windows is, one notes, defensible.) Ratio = 1.4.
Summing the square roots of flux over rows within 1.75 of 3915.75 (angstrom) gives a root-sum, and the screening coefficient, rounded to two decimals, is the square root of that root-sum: 4.68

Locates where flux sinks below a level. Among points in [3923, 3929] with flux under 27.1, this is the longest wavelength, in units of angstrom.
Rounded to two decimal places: 3928.83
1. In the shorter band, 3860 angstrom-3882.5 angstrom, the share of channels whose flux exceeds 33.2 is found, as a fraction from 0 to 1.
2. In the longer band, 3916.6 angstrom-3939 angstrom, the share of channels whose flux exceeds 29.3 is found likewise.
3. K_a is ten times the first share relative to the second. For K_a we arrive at 10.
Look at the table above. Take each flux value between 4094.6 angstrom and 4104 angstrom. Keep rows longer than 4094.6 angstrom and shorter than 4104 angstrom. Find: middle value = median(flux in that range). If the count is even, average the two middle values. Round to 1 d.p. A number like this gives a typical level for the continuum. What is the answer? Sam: 28.0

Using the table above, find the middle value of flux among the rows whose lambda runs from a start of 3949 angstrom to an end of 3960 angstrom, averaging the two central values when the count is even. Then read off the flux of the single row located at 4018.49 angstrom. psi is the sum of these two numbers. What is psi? 65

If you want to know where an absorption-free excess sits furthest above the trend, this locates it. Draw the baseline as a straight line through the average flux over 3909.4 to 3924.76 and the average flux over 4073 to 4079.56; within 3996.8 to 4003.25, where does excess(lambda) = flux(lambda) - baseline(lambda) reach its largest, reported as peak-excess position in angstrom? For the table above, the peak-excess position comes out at 3999.11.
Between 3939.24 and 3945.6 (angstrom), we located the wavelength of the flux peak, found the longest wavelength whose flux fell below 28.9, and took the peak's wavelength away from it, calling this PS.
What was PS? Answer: -0.9 angstrom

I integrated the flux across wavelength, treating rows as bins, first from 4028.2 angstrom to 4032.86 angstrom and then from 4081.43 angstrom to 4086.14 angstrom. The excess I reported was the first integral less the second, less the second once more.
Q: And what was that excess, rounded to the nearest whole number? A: -152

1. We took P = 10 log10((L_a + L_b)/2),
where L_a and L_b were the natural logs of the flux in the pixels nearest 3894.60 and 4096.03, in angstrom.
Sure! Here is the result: 5.0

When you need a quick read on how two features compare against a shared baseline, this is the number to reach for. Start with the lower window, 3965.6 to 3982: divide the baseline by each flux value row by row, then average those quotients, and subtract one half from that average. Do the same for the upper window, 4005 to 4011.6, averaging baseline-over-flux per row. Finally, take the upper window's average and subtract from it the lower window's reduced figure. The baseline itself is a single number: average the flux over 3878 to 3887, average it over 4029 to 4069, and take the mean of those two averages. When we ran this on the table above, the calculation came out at 0.1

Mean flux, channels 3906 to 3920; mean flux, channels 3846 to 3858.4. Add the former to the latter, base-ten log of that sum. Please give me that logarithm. 1.76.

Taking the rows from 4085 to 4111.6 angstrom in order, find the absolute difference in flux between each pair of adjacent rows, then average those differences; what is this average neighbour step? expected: 5.13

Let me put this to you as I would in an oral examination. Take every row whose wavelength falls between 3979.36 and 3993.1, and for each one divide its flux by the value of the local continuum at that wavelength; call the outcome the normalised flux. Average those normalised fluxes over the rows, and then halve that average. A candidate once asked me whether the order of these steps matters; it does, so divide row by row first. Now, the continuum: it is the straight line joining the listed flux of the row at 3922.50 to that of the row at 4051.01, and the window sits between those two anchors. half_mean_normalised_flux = 0.38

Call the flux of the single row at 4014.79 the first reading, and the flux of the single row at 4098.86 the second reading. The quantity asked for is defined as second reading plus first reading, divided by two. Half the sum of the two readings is 28.6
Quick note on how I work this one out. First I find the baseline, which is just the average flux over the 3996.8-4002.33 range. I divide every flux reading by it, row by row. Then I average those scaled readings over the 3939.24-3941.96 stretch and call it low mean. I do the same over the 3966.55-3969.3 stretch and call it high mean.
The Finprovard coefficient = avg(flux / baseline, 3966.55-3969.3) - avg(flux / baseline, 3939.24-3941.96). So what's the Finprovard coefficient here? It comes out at -0.18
